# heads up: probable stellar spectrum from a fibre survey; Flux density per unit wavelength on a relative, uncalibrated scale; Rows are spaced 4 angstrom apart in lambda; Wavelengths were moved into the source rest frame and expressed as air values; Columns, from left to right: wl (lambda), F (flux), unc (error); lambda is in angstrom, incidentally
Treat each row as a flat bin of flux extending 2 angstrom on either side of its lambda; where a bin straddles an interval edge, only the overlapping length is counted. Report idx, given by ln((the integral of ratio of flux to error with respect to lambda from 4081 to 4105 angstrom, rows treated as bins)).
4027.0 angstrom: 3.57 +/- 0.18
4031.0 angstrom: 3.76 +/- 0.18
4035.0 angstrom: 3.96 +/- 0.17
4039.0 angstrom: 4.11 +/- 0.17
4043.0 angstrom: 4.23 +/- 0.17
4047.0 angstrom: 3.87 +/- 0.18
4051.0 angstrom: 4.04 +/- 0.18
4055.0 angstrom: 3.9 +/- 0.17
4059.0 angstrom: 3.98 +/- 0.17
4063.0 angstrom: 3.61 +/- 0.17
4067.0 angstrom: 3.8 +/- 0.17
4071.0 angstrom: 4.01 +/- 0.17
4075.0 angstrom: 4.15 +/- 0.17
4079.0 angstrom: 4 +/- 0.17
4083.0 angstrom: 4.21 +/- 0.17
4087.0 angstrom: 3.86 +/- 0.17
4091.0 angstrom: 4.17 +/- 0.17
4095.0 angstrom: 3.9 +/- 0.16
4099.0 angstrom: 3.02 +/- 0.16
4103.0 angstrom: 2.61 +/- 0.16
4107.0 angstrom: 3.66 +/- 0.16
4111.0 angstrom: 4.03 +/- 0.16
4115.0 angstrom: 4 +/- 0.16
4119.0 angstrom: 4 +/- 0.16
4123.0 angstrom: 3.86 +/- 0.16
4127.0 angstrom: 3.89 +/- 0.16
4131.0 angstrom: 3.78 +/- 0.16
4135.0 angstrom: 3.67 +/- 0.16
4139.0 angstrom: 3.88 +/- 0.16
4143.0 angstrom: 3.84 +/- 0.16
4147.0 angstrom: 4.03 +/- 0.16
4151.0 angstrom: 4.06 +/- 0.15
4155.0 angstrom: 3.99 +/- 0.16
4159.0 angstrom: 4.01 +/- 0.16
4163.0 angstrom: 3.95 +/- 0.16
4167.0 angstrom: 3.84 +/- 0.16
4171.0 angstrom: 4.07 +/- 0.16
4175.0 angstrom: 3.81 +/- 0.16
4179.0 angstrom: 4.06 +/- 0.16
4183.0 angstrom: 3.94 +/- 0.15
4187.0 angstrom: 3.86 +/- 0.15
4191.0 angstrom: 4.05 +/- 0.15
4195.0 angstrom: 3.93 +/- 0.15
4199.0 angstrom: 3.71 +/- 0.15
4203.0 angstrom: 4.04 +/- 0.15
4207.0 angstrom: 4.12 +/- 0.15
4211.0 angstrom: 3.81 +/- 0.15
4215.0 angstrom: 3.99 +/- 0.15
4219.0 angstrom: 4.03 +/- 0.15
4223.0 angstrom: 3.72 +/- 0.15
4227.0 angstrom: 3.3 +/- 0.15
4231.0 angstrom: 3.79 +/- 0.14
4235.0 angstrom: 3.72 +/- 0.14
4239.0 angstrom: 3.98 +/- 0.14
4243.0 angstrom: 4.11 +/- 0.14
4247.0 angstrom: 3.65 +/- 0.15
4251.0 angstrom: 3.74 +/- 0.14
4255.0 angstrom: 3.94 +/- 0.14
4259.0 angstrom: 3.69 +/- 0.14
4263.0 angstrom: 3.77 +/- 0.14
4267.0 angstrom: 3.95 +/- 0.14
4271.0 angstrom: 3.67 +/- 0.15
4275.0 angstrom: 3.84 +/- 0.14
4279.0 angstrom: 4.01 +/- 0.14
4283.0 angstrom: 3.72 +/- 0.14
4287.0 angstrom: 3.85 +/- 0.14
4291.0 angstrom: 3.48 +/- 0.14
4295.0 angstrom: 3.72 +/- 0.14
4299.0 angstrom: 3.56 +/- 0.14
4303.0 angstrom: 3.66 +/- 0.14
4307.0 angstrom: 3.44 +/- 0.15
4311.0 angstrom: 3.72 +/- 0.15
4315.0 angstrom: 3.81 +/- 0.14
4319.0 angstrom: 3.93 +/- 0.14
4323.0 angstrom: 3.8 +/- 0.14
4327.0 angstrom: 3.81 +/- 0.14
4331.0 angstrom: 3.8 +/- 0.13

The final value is 6.27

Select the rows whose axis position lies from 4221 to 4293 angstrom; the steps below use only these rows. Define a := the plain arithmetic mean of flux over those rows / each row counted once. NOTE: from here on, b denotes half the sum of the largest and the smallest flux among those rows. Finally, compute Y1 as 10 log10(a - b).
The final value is -12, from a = 3.77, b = 3.7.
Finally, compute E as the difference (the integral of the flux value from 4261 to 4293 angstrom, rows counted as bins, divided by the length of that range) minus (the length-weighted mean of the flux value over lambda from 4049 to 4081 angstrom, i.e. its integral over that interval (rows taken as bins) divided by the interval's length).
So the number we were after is -0.15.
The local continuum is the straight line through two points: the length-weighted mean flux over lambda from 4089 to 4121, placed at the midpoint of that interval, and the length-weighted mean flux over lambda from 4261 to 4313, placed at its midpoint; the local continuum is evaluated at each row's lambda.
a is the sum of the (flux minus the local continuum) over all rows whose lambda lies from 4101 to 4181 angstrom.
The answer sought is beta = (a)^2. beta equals 11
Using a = 3.4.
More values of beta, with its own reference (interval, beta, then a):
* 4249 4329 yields 0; 0.7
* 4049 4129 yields 11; 3.3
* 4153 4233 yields 17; 4.1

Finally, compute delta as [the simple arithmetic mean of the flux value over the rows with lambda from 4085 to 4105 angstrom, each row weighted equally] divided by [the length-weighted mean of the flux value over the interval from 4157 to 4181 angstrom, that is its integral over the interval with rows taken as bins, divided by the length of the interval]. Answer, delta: 0.89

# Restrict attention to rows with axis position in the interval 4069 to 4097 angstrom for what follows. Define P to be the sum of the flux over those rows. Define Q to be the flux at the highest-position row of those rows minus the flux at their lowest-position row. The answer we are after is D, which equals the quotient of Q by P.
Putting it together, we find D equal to -0.0039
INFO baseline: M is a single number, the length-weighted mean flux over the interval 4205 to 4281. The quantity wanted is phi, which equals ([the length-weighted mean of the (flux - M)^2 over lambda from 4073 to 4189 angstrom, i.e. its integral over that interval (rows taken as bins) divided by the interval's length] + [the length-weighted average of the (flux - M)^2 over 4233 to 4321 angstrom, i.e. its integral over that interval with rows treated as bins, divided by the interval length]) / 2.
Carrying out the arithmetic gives 0.07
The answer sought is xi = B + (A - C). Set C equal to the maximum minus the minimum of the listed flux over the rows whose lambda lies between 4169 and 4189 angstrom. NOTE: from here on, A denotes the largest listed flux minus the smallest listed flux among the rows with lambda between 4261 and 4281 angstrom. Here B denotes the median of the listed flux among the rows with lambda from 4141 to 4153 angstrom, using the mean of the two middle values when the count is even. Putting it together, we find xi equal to 4.11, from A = 0.34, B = 4.03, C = 0.3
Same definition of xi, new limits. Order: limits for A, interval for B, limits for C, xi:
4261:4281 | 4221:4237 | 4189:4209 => 3.65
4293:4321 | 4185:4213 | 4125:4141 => 4.20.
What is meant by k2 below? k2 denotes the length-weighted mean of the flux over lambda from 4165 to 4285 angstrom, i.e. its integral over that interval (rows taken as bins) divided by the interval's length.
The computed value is 3.86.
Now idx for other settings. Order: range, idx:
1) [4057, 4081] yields 6.32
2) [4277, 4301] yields 6.46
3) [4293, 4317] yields 6.42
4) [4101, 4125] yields 6.32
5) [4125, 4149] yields 6.36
